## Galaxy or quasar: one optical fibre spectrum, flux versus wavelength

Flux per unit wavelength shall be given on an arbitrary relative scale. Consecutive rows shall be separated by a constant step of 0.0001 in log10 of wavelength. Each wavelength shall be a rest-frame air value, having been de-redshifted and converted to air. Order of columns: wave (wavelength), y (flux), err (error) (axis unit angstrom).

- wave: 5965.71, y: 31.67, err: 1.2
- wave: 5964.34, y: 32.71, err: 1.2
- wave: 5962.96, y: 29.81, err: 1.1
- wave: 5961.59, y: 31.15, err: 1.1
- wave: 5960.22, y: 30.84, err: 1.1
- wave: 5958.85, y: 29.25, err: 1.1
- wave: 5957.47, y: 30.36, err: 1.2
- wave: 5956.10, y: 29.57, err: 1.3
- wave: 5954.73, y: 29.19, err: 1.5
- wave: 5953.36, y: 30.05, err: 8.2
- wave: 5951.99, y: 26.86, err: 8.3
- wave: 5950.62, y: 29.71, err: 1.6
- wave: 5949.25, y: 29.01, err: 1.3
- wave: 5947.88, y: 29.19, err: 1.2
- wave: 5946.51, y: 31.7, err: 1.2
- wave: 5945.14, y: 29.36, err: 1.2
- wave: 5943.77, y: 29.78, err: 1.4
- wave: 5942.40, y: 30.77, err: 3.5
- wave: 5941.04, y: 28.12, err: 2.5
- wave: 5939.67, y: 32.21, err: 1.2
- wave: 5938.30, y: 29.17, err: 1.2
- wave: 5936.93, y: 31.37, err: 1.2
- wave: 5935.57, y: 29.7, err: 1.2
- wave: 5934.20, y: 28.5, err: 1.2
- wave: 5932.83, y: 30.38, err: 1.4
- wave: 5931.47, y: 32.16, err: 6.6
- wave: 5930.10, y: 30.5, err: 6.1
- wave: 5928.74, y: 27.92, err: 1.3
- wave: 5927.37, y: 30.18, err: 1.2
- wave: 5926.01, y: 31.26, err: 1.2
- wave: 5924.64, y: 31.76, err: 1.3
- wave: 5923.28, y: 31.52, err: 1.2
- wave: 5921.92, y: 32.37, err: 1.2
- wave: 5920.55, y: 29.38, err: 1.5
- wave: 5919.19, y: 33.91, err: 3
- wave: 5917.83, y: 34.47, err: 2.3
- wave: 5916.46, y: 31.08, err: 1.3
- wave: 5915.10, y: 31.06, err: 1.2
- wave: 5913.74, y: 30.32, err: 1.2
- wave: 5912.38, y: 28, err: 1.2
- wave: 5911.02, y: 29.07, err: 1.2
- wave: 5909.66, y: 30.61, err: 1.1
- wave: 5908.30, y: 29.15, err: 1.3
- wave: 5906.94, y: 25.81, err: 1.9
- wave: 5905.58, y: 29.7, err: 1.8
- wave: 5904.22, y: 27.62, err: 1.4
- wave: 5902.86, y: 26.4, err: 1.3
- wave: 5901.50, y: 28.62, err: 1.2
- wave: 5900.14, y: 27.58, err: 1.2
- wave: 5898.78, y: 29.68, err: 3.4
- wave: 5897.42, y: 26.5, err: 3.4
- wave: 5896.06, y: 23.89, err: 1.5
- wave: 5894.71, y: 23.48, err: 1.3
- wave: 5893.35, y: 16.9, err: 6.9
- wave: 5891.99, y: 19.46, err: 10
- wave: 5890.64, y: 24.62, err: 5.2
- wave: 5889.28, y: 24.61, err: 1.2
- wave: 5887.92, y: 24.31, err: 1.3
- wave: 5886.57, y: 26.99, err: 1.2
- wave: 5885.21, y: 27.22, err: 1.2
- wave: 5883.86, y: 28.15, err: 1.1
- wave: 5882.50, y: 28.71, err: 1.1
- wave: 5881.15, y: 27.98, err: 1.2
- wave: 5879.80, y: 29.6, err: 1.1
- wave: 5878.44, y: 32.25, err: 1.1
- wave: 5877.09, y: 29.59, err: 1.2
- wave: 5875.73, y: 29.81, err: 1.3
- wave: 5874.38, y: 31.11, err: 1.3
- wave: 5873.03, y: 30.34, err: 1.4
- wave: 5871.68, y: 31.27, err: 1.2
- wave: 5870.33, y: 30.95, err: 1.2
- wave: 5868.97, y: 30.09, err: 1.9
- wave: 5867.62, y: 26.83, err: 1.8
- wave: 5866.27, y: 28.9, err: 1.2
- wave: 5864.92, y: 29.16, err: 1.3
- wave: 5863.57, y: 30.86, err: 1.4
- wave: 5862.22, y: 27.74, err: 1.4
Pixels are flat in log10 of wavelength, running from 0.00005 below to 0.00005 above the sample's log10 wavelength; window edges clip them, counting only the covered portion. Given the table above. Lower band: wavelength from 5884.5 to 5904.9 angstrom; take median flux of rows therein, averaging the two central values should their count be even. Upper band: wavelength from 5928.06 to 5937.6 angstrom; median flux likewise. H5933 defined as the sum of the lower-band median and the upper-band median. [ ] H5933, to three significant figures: 56.8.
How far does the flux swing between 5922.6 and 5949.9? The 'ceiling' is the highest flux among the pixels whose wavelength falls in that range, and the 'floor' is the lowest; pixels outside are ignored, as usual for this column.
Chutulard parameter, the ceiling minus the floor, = 4.3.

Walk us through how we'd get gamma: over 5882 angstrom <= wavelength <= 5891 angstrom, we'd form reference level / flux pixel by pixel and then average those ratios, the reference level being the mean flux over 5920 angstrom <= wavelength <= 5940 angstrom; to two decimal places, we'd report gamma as 1.16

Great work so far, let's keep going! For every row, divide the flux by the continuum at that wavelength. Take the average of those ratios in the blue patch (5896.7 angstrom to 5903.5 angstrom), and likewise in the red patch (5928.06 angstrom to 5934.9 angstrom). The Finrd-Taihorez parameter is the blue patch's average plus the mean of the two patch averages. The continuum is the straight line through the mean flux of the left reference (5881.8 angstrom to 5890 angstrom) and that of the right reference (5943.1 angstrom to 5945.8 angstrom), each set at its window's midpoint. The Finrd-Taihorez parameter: 2.04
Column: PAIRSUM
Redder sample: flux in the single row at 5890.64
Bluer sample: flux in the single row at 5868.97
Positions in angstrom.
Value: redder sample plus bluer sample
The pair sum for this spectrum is 54.7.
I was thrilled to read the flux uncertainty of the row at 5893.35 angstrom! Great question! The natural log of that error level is 1.93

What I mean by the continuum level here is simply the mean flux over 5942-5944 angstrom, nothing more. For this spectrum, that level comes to 30.3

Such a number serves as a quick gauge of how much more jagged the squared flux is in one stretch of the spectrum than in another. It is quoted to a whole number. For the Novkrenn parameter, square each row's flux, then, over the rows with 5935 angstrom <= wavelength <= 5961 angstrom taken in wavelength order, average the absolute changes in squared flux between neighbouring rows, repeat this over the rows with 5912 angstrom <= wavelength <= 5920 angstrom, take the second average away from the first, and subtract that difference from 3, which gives -13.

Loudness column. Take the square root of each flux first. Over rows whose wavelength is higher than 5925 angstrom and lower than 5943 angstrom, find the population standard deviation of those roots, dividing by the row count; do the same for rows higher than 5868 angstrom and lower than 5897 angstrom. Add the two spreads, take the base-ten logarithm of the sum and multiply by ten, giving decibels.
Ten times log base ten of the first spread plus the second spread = -2.8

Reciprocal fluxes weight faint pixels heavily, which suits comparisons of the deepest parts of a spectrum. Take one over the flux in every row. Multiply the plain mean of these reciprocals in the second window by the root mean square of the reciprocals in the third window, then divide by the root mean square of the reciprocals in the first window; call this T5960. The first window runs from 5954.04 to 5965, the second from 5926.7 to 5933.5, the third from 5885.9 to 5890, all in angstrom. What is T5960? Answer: 0.040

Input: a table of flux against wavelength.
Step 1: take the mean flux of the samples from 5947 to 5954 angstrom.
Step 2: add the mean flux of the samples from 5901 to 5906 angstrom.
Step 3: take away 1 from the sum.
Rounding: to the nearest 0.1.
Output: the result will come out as 56.0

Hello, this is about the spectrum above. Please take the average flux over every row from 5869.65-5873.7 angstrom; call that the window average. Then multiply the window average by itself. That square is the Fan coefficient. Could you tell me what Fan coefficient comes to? 952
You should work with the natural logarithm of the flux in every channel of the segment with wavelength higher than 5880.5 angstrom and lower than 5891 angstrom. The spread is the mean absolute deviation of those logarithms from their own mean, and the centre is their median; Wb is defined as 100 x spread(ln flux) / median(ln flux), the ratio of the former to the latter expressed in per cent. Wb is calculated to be 1.8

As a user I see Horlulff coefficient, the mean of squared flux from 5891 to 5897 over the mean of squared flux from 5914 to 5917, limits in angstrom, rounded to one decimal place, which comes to 0.5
